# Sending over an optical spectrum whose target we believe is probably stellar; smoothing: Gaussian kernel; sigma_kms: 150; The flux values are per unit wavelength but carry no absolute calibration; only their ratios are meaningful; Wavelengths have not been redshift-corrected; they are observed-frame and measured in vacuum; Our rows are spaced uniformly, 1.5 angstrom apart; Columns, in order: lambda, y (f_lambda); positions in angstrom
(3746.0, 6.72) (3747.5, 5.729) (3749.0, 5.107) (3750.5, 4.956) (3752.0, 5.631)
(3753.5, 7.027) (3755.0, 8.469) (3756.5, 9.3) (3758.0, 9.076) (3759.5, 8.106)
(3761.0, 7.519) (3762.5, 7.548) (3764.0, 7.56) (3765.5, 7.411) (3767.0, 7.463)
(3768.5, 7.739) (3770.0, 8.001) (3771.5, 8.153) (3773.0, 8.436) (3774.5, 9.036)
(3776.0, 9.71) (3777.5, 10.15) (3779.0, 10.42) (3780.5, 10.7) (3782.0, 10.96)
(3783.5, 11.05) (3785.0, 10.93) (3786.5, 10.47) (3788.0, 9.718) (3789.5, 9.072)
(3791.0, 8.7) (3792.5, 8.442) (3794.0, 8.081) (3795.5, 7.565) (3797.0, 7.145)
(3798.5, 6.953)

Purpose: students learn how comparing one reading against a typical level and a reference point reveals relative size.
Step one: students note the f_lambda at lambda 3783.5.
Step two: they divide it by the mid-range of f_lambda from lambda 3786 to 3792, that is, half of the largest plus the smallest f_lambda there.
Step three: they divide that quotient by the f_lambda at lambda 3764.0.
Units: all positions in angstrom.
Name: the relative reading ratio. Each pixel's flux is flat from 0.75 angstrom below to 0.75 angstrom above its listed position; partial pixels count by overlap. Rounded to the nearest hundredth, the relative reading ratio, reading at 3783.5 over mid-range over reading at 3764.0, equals 0.15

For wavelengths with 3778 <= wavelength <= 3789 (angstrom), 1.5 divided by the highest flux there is 0.136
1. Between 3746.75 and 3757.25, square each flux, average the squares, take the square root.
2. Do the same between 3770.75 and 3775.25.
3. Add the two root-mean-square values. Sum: 15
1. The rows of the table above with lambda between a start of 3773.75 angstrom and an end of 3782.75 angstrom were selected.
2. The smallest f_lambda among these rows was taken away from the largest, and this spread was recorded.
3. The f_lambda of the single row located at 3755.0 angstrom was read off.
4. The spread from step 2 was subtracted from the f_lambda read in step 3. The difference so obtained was 6.5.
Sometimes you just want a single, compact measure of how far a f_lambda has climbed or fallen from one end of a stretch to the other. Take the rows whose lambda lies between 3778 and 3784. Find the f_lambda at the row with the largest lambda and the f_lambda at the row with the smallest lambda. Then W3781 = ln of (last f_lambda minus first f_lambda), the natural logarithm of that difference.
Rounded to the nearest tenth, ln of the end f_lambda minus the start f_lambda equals -0.5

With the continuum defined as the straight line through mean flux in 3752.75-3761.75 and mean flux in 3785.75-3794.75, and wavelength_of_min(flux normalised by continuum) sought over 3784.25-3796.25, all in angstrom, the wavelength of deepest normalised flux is 3795.5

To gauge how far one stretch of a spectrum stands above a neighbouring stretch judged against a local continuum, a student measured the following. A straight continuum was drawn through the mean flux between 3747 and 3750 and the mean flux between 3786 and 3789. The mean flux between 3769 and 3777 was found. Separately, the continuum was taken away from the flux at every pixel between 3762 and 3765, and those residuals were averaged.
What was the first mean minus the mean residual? 8.3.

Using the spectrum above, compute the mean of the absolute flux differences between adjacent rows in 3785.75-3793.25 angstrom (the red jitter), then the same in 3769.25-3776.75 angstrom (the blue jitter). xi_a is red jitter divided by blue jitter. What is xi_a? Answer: 1.2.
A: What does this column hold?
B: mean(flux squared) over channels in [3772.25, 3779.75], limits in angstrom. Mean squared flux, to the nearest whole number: 92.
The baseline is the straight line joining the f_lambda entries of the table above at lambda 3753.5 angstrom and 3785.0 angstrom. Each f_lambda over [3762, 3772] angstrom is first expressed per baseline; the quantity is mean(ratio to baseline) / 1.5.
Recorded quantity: 0.590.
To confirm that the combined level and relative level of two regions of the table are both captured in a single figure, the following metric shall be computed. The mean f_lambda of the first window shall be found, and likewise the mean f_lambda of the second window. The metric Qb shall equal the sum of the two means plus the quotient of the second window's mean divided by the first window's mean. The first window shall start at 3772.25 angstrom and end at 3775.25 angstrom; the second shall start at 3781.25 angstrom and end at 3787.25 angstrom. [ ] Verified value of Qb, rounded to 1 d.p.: 20.8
